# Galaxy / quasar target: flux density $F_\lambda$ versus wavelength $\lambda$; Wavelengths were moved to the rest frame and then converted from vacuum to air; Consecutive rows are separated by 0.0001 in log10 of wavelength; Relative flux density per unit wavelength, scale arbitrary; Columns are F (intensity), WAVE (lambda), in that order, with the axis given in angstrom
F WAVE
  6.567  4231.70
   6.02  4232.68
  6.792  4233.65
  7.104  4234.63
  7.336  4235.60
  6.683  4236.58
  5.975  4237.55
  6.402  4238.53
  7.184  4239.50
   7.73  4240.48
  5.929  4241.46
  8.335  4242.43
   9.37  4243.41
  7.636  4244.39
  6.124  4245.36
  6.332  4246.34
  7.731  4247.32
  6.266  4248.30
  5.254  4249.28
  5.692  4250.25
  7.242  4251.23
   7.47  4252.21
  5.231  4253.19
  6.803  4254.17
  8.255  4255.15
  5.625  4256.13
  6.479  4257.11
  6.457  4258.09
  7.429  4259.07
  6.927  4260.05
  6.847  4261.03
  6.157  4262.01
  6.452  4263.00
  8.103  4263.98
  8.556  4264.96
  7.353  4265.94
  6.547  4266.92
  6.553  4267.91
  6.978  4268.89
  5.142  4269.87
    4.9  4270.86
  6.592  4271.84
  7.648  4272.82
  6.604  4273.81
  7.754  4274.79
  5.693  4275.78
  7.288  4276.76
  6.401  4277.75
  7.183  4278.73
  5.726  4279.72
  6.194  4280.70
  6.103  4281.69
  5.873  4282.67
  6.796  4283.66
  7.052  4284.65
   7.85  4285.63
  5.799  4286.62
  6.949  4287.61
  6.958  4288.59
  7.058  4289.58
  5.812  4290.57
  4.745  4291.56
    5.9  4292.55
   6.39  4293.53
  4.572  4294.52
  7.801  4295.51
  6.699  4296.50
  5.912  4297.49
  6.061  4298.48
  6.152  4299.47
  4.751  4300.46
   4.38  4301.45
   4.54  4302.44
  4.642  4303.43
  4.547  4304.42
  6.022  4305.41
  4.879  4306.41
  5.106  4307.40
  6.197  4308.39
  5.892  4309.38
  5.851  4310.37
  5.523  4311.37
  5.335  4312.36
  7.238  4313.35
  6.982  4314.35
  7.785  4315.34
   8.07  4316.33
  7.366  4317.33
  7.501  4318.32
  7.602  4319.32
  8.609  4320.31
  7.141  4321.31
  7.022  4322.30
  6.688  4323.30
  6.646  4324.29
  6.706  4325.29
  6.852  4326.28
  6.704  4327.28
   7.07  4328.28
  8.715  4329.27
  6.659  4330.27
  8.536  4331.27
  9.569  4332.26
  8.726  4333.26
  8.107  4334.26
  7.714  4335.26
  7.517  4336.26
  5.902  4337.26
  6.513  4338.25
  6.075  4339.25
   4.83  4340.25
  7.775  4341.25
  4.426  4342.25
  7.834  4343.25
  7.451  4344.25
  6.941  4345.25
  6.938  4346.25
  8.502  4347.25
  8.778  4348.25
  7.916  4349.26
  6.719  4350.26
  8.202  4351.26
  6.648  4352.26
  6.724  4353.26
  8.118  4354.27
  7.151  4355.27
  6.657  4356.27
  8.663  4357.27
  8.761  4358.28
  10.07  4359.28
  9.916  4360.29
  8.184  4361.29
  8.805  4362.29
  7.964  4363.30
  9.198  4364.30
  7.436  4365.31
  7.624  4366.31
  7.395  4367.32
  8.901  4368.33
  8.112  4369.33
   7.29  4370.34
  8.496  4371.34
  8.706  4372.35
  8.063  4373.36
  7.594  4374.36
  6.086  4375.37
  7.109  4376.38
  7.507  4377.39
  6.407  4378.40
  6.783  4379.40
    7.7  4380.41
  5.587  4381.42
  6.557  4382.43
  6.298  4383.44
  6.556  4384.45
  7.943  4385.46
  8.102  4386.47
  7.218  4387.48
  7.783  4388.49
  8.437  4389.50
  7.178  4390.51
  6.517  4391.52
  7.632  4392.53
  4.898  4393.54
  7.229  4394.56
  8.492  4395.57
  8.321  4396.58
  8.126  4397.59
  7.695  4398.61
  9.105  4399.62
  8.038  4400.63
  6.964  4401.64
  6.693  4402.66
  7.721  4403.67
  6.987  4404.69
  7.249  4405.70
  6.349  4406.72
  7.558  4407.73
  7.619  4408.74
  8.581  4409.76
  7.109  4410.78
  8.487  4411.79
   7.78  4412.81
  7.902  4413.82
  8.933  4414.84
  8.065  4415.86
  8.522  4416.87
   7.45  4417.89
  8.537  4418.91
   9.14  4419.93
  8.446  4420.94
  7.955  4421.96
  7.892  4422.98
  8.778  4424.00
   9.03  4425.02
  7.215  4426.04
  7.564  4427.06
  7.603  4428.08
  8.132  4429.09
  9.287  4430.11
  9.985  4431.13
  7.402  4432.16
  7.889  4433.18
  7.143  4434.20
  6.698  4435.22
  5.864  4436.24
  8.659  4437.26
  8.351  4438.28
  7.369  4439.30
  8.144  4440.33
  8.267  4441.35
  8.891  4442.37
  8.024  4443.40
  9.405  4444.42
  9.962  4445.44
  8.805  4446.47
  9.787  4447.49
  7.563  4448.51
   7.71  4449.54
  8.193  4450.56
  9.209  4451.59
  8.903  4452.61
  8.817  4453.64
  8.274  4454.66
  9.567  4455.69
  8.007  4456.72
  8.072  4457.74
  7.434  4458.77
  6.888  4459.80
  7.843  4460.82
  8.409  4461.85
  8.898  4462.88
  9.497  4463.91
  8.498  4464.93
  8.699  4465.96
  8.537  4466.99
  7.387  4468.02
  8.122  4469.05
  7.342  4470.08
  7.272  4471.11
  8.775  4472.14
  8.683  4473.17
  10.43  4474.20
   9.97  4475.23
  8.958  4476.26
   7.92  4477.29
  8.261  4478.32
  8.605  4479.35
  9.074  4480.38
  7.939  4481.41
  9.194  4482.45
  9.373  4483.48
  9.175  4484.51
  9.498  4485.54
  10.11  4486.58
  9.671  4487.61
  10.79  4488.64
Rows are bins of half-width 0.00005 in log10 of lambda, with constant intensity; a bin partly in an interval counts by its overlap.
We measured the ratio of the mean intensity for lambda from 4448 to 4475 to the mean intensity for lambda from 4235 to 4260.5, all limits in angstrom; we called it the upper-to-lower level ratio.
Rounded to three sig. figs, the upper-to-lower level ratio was 1.22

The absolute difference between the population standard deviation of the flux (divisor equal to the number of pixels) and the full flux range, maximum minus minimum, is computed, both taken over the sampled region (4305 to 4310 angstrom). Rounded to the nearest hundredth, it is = 0.79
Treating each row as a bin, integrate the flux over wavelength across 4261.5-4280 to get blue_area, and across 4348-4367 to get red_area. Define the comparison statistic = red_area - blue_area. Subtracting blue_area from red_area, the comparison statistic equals 29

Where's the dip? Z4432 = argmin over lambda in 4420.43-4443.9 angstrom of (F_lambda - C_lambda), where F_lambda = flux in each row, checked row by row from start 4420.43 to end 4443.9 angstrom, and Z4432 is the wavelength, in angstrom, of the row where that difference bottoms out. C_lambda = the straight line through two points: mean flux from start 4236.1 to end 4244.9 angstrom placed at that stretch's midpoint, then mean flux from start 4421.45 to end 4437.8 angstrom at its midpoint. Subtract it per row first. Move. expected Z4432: 4436.24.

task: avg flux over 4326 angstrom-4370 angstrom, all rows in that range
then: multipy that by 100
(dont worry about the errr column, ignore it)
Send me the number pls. 767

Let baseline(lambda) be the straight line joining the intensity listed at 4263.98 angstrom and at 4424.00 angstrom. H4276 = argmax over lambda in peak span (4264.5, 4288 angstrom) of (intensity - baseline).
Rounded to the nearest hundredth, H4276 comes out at 4264.96 angstrom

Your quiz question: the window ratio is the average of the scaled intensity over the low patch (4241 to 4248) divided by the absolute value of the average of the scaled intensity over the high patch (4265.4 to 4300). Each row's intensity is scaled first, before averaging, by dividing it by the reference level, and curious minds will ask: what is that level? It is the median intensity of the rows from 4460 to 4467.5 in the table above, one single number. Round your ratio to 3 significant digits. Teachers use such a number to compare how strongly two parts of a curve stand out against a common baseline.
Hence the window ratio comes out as 1.14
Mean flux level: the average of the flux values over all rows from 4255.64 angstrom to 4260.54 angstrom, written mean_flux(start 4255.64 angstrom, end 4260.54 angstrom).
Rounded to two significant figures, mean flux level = 6.6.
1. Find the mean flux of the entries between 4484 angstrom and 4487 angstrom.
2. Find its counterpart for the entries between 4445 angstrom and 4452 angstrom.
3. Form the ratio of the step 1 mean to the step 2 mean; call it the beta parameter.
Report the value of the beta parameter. 1.10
